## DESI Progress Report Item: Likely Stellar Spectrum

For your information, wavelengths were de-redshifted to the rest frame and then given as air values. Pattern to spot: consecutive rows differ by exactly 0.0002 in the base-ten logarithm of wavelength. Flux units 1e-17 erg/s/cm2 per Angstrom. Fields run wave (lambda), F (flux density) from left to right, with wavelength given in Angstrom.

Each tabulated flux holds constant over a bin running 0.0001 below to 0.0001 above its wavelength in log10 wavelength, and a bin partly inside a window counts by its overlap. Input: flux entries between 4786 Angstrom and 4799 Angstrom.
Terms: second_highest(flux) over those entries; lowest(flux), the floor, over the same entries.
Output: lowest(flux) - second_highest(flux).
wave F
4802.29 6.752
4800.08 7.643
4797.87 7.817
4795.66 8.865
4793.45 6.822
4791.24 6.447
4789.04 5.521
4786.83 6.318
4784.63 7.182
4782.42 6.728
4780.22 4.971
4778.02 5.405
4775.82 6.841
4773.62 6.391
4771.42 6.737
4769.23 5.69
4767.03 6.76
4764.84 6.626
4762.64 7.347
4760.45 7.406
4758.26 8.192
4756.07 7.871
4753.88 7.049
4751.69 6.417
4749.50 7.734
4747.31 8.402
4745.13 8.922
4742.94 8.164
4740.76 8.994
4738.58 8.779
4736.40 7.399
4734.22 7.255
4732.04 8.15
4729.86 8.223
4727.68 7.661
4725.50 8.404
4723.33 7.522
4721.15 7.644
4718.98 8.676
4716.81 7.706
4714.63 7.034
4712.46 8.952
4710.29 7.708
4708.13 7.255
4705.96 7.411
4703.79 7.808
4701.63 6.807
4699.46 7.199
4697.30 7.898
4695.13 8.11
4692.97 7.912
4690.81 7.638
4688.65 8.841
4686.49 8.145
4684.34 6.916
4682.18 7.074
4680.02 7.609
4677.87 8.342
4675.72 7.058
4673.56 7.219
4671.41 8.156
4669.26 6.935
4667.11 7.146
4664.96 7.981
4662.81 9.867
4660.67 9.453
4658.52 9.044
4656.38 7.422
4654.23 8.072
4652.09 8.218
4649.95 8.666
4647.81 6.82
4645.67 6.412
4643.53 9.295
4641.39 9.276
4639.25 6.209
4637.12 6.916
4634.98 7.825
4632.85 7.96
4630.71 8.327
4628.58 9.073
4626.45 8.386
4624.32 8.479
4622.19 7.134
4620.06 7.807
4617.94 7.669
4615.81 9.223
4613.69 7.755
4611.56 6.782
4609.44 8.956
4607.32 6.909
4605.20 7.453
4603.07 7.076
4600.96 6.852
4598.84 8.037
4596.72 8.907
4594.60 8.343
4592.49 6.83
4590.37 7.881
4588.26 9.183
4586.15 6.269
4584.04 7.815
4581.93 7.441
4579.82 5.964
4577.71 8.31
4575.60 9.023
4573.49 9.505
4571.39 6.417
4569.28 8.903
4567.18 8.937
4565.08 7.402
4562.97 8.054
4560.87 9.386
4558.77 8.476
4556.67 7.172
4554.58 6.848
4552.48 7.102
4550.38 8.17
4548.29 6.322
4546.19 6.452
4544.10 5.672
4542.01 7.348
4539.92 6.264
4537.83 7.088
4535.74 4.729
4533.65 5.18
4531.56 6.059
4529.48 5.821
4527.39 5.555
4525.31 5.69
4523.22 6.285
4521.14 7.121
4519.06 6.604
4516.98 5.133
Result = -2.3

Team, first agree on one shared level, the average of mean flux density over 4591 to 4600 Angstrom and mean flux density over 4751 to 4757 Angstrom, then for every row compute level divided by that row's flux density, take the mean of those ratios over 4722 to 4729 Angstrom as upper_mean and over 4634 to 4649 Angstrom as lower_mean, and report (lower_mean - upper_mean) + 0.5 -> 0.564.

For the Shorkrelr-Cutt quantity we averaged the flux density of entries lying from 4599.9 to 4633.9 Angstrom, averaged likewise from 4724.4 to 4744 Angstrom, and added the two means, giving 16.0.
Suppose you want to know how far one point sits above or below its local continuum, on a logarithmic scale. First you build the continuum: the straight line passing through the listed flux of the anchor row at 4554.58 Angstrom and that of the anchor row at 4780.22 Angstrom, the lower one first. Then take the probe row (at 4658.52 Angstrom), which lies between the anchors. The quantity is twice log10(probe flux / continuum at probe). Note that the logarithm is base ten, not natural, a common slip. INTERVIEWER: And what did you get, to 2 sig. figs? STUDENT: 0.36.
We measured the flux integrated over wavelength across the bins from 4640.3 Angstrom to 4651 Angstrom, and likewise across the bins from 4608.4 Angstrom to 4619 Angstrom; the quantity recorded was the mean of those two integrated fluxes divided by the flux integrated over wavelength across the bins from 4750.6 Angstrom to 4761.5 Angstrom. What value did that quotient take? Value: 1.07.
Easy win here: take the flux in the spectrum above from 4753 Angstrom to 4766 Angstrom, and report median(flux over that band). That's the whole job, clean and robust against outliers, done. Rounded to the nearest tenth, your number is 7.4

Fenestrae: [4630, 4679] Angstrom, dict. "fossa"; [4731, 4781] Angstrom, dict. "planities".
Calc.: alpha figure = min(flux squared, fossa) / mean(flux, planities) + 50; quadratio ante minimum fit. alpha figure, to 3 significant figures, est 55.3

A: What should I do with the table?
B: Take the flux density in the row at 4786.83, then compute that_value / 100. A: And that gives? 0.063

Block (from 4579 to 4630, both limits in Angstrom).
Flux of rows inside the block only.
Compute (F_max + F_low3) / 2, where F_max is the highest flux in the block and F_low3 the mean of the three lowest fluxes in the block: 7.78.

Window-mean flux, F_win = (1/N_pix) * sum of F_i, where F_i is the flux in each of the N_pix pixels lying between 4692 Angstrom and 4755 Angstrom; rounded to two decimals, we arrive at 7.83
